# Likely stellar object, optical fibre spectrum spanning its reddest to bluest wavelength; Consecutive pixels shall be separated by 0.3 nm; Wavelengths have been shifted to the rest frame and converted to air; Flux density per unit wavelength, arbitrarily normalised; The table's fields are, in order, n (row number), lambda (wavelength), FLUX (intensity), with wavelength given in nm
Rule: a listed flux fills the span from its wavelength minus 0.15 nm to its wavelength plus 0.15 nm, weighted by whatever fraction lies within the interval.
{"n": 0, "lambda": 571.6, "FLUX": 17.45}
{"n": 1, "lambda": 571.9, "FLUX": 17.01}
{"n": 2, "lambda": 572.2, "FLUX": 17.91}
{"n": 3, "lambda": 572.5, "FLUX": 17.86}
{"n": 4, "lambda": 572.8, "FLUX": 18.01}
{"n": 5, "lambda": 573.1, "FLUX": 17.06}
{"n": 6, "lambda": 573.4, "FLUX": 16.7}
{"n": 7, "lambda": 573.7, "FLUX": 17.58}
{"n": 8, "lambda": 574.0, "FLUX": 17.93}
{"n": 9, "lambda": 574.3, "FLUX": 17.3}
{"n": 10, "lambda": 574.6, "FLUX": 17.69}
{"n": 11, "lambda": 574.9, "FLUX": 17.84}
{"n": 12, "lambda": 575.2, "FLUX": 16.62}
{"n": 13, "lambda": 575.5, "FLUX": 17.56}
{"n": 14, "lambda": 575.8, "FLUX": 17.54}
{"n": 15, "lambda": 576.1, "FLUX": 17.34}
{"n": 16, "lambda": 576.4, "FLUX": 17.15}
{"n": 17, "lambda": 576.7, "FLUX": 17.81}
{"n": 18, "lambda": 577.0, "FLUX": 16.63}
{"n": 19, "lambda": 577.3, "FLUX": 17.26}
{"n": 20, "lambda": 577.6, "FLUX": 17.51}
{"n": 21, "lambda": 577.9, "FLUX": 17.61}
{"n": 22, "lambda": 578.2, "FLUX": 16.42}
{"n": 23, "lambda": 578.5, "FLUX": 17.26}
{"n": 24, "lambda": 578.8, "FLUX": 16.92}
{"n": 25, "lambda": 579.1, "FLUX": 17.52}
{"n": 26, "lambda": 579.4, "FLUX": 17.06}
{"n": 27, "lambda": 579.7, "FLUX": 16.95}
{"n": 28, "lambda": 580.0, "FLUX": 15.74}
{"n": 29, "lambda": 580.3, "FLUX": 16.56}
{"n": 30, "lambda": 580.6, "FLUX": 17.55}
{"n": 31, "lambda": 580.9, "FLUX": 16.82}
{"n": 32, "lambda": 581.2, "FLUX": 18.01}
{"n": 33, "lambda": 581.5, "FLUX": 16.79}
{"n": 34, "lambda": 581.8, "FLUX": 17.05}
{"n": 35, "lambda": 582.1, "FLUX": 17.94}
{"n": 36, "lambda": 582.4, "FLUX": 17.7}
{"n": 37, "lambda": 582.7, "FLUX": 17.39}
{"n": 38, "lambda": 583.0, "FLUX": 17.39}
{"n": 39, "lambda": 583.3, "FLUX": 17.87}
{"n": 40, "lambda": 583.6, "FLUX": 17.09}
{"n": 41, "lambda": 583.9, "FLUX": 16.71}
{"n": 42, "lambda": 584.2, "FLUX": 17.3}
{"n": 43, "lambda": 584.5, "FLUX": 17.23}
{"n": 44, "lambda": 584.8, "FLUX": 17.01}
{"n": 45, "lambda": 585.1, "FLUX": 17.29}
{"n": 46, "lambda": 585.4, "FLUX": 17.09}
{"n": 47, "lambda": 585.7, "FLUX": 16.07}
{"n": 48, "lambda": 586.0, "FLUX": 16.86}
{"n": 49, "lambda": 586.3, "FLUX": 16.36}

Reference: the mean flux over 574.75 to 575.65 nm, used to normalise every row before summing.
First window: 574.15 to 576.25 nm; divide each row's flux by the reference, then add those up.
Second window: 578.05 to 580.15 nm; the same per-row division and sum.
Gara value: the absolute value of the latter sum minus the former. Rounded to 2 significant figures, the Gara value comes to 0.23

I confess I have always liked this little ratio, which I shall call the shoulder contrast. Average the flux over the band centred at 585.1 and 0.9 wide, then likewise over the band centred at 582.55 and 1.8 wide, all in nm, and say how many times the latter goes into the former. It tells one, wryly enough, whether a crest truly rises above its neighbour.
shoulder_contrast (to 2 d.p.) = 0.98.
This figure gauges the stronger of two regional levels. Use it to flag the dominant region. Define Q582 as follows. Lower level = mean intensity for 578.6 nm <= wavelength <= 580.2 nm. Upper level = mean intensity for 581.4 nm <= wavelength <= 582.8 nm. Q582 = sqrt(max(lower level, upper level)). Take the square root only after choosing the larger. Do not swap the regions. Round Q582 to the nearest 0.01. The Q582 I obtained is 4.17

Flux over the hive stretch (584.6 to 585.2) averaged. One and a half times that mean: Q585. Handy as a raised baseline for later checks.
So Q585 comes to 25.7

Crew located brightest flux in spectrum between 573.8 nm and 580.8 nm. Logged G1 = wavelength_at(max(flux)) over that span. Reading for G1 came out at 574.0 nm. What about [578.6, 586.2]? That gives 581.2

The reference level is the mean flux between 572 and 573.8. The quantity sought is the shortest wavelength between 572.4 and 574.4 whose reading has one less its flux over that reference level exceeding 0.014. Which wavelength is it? 573.1 nm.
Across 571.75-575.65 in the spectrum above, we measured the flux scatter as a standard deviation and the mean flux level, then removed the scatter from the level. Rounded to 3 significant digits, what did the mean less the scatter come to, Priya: 17.0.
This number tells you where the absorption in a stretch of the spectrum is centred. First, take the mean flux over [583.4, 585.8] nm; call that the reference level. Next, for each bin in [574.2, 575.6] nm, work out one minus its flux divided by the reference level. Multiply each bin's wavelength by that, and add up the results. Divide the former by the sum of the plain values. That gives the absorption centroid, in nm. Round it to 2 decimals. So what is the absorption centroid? 574.82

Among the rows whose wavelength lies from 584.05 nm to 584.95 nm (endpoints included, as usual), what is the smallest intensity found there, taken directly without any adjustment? 17.01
